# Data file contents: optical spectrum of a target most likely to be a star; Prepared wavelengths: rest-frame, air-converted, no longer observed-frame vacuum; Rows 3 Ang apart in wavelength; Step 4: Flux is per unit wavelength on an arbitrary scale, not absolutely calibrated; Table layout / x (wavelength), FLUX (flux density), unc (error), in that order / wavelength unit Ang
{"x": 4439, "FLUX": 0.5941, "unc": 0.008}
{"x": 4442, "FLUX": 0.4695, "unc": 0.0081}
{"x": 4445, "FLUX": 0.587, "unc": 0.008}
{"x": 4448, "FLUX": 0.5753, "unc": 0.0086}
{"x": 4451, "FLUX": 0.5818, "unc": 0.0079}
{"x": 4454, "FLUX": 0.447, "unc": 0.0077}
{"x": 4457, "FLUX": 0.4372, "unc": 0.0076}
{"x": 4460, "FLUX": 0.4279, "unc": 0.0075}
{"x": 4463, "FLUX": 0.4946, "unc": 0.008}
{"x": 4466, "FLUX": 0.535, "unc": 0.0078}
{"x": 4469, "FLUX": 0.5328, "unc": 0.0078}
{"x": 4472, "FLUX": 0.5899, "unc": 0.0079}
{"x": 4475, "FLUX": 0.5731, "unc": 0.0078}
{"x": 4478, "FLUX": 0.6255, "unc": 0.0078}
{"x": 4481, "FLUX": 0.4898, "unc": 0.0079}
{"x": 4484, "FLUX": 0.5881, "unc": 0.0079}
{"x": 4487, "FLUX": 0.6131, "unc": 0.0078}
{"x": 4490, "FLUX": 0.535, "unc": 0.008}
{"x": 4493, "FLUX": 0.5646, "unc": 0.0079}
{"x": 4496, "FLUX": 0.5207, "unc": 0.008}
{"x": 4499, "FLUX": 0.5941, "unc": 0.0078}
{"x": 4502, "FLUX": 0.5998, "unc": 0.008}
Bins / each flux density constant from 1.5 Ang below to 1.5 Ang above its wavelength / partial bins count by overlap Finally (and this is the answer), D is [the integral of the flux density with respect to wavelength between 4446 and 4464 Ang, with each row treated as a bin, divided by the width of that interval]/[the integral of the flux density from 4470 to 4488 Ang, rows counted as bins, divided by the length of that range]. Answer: 0.86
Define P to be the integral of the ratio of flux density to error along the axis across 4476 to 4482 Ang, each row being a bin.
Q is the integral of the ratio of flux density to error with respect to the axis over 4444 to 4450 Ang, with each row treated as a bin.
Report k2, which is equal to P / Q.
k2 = 1.03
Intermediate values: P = 432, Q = 421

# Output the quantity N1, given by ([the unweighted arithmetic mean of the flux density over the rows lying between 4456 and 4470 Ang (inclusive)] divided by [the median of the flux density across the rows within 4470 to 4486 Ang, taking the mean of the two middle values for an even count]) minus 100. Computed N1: -99.2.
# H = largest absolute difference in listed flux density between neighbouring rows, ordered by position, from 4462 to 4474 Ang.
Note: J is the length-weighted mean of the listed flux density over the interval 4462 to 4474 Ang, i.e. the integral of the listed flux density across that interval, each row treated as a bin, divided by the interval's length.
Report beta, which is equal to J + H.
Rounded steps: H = 0.057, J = 0.54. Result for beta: 0.60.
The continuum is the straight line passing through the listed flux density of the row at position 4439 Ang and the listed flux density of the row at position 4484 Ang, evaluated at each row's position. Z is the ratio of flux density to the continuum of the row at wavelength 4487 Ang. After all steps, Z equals 1.04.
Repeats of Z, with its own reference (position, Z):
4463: 0.84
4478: 1.06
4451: 0.98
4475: 0.97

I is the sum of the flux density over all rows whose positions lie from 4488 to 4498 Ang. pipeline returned 1.6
